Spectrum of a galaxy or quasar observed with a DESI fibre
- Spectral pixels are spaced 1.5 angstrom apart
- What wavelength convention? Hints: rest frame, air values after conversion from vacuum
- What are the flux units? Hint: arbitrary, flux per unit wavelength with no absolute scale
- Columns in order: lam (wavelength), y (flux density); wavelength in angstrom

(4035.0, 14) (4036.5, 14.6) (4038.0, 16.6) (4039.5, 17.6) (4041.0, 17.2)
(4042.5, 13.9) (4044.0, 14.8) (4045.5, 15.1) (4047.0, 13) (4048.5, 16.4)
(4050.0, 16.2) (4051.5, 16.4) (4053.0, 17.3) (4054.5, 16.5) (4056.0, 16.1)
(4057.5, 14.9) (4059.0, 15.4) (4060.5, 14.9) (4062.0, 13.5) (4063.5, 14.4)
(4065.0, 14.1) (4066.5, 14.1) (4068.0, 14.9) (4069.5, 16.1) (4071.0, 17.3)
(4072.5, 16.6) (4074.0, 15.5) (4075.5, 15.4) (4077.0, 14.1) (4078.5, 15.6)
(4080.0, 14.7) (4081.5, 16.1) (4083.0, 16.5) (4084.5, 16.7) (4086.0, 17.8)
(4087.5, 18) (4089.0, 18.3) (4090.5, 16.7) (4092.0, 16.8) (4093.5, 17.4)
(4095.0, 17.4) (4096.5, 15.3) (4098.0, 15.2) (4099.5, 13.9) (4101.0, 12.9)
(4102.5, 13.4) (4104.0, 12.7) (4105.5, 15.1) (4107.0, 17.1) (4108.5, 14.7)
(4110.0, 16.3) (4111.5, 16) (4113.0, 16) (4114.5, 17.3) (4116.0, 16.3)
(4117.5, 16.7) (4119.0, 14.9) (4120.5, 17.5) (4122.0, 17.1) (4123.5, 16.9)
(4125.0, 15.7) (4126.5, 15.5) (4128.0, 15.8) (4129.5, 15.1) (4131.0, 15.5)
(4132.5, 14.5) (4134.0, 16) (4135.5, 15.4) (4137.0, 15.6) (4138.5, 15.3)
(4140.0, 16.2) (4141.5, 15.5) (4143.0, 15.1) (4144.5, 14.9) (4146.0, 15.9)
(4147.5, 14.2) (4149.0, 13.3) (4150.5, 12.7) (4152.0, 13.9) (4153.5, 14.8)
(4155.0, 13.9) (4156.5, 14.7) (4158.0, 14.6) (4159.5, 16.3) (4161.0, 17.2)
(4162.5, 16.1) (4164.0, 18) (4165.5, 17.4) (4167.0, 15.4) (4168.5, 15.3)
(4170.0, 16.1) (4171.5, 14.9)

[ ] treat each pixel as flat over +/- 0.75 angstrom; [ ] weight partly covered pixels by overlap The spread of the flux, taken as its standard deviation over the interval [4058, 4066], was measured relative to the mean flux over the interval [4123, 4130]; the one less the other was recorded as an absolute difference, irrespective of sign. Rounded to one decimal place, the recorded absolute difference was 15.1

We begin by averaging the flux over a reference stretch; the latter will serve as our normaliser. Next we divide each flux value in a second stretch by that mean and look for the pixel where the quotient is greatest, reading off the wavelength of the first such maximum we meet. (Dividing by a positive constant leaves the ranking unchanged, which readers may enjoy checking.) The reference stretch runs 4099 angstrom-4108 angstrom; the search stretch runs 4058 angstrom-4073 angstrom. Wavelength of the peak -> 4071.0 angstrom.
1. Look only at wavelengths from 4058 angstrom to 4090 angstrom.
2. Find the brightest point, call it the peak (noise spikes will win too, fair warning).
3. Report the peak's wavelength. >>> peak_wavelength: 4089.0 angstrom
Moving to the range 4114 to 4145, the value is 4120.5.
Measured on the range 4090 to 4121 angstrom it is 4120.5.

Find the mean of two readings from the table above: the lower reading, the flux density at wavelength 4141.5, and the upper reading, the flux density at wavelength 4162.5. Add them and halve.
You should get 15.8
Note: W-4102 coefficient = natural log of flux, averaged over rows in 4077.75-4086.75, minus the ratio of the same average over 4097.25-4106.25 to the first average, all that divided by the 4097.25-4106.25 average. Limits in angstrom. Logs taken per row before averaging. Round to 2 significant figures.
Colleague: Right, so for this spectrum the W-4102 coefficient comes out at 0.70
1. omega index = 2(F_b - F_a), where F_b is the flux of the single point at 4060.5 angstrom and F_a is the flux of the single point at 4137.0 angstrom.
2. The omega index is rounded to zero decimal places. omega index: -1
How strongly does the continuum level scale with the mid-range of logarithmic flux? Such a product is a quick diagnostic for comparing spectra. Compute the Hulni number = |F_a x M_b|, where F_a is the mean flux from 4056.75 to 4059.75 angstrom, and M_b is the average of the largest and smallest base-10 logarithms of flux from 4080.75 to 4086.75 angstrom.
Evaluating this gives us 18.6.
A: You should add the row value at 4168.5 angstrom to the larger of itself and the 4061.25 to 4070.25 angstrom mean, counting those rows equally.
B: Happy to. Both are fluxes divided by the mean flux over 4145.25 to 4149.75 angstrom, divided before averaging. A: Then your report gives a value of 2.12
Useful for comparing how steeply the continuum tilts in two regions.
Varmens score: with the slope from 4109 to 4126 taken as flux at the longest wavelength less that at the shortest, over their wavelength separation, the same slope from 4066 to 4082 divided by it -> -3.3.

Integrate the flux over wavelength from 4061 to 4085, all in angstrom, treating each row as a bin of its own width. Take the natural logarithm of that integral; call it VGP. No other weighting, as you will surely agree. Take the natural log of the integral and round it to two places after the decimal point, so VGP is 5.91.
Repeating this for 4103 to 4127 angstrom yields 5.95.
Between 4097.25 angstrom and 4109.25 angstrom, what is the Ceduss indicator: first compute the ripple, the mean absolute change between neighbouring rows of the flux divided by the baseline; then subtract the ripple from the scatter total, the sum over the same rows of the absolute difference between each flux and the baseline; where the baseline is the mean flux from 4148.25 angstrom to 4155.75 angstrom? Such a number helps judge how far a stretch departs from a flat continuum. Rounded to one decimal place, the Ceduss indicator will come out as 9.5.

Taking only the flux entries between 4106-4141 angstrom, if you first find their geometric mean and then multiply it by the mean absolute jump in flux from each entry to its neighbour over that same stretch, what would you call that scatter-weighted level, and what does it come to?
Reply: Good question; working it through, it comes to 14.0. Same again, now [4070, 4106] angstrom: 13.4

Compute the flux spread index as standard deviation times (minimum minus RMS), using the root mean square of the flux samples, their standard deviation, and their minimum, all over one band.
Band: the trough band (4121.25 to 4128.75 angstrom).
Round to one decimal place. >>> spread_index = -0.5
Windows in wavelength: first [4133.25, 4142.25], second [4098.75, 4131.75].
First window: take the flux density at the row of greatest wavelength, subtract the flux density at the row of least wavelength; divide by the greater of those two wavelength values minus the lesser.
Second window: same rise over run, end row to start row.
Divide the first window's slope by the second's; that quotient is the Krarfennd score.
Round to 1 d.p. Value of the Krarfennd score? -1.3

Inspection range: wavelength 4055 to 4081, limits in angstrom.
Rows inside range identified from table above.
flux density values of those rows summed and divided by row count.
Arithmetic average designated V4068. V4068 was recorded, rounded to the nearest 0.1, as 15.2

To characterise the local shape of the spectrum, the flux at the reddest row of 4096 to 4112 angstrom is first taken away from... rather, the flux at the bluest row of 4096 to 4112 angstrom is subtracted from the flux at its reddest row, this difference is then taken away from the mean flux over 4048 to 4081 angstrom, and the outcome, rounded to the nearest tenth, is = 14.8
